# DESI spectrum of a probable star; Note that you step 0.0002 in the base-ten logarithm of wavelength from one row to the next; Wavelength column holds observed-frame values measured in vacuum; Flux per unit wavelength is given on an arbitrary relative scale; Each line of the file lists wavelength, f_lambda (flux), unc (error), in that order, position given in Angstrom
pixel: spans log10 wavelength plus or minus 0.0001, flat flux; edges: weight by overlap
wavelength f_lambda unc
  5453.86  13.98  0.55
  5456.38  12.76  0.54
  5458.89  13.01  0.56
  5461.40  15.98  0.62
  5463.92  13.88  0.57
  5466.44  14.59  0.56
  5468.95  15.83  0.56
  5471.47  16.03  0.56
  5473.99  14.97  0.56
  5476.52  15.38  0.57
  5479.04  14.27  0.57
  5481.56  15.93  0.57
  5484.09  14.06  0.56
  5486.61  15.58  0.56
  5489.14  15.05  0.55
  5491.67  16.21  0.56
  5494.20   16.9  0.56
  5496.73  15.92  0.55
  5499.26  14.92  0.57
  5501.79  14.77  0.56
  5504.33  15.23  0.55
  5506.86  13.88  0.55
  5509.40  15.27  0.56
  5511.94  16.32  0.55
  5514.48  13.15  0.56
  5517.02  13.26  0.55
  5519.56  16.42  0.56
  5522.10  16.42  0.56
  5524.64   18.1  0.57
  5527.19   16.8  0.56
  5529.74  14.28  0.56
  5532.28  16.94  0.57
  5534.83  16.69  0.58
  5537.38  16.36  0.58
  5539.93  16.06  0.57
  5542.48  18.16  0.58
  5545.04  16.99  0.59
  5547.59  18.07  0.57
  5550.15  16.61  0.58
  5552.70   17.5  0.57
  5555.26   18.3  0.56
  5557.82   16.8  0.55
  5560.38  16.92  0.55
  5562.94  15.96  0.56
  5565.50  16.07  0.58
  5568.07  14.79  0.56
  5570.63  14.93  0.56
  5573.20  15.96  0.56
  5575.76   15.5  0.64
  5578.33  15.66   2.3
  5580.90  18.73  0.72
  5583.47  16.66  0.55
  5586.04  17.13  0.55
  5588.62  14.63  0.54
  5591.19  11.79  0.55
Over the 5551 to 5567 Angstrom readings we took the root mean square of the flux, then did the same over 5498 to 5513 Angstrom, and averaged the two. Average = 16.0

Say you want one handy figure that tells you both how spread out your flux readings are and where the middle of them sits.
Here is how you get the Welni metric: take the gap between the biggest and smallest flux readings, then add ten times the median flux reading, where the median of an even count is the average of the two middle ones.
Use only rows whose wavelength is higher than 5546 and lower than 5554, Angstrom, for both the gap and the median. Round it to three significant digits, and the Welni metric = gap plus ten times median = 176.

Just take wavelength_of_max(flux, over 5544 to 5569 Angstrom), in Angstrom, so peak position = 5555.26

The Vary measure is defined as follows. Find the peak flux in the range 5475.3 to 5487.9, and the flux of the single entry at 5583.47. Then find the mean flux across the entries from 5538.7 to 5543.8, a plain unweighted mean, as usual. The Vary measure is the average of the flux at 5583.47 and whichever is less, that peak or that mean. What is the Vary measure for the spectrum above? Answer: 16.3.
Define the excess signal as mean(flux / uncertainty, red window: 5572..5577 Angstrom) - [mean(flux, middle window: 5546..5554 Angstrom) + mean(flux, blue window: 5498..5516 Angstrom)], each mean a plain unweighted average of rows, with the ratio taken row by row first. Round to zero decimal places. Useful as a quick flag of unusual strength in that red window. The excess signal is -6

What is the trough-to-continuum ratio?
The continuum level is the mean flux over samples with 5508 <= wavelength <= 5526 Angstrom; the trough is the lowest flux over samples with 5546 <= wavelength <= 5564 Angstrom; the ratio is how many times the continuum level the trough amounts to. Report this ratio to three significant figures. 1.03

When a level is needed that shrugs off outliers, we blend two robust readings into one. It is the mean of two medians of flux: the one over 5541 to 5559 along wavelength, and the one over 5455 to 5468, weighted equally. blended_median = 15.7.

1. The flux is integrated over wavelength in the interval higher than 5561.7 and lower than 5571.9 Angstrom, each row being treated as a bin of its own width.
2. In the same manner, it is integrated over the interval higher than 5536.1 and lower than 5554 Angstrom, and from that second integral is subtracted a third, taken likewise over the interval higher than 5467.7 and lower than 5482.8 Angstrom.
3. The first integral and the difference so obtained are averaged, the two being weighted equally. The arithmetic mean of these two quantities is 116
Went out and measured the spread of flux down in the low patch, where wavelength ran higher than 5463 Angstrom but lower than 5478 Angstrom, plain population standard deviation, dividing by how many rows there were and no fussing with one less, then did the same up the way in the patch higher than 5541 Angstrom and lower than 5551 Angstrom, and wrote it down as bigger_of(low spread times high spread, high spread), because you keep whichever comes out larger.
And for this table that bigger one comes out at 0.67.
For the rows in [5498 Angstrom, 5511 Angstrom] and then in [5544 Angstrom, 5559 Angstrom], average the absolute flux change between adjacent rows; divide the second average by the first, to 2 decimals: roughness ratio 1.37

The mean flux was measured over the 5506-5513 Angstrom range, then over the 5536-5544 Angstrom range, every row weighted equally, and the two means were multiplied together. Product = 256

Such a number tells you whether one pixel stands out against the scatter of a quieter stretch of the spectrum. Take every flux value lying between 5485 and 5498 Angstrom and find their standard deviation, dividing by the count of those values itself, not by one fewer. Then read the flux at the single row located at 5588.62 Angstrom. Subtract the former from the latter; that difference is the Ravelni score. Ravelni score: 14.0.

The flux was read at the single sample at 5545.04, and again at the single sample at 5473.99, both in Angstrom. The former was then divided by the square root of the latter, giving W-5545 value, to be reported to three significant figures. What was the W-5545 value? 4.39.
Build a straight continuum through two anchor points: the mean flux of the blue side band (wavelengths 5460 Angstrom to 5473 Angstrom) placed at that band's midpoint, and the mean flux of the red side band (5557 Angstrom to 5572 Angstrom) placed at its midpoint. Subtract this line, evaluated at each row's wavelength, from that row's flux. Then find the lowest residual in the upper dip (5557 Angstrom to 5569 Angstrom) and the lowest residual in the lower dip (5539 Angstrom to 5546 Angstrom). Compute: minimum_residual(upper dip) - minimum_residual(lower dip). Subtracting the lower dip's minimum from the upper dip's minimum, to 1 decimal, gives -1.5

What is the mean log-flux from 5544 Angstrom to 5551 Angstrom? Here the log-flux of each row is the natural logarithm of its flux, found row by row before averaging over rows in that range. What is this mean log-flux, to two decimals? 2.85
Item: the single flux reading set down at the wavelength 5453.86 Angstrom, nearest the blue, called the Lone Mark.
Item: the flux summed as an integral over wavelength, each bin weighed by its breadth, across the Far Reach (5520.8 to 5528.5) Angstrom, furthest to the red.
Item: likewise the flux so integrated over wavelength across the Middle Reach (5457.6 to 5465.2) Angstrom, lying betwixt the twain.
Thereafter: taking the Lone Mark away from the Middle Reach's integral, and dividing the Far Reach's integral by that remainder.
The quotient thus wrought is 1.39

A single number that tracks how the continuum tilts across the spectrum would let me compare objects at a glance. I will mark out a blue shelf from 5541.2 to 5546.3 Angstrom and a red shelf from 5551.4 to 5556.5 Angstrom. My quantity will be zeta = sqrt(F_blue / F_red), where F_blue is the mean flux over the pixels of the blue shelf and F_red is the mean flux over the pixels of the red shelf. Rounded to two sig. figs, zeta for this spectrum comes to 0.99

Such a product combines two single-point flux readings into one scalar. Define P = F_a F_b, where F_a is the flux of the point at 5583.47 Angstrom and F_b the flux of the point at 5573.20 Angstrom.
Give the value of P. 266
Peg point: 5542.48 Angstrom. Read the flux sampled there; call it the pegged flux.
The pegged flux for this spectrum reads 18.16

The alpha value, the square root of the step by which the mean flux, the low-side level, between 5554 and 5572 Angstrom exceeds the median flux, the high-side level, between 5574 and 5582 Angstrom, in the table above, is 0.77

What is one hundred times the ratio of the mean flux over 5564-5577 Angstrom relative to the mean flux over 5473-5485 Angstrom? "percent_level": 104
